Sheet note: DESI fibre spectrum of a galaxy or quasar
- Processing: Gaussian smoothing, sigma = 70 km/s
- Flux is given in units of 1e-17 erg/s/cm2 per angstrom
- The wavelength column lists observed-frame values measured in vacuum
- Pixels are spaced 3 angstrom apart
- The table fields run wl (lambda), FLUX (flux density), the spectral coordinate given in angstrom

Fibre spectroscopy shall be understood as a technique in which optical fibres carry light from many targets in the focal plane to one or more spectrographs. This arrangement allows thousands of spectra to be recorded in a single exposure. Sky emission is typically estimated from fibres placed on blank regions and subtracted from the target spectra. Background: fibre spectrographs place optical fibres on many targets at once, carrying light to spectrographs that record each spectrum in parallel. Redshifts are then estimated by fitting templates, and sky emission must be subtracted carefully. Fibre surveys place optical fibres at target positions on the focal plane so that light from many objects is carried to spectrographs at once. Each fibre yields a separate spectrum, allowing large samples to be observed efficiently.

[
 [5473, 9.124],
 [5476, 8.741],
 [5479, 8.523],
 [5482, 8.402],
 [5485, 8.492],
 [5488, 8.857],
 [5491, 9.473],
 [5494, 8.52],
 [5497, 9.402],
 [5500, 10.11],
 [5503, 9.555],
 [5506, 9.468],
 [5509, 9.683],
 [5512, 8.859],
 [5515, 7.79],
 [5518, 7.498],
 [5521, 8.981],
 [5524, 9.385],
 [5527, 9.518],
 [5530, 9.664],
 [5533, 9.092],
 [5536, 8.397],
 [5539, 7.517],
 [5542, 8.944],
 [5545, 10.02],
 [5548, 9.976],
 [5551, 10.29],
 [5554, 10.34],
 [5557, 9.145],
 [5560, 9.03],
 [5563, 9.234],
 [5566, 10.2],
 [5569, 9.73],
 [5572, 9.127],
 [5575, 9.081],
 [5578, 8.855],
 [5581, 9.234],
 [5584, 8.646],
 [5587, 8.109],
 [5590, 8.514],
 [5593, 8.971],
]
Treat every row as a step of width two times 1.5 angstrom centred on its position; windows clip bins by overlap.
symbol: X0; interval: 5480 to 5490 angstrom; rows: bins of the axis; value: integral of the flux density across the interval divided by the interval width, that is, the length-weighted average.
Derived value 8.63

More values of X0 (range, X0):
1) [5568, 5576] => 9.30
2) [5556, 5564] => 9.13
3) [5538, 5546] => 8.83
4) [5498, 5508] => 9.69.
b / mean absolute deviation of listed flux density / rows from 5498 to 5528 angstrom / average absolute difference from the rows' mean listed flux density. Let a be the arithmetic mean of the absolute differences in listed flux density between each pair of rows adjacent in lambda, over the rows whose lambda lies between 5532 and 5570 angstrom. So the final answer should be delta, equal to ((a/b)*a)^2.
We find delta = 0.36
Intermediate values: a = 0.620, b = 0.64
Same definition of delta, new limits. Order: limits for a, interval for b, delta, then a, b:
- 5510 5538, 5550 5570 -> 0.53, 0.599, 0.49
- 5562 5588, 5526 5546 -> 0.13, 0.477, 0.63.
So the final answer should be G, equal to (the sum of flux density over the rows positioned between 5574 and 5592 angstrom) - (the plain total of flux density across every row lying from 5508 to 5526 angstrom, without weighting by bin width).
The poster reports 0.2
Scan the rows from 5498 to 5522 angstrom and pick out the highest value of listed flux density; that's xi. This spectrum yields 10.11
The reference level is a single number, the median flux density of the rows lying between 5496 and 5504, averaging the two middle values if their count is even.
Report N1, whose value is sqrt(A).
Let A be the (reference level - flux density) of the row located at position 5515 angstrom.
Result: 1.3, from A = 1.8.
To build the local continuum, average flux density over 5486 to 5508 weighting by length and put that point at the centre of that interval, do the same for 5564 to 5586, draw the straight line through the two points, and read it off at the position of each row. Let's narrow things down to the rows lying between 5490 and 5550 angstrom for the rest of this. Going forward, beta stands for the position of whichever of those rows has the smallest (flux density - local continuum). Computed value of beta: 5518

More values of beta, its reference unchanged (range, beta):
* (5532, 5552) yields 5539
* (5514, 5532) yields 5518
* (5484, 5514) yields 5485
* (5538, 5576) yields 5539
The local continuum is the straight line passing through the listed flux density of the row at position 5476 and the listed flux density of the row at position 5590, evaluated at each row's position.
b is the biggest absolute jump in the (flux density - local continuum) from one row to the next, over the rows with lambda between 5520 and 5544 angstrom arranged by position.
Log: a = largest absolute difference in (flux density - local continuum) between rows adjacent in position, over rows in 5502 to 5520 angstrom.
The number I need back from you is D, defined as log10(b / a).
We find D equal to 0.1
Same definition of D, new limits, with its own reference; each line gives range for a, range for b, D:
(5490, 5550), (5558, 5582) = -0.2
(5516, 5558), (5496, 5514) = -0.3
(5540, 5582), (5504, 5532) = 0.1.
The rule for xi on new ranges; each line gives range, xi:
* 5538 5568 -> 10.34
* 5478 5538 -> 10.11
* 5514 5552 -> 10.29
